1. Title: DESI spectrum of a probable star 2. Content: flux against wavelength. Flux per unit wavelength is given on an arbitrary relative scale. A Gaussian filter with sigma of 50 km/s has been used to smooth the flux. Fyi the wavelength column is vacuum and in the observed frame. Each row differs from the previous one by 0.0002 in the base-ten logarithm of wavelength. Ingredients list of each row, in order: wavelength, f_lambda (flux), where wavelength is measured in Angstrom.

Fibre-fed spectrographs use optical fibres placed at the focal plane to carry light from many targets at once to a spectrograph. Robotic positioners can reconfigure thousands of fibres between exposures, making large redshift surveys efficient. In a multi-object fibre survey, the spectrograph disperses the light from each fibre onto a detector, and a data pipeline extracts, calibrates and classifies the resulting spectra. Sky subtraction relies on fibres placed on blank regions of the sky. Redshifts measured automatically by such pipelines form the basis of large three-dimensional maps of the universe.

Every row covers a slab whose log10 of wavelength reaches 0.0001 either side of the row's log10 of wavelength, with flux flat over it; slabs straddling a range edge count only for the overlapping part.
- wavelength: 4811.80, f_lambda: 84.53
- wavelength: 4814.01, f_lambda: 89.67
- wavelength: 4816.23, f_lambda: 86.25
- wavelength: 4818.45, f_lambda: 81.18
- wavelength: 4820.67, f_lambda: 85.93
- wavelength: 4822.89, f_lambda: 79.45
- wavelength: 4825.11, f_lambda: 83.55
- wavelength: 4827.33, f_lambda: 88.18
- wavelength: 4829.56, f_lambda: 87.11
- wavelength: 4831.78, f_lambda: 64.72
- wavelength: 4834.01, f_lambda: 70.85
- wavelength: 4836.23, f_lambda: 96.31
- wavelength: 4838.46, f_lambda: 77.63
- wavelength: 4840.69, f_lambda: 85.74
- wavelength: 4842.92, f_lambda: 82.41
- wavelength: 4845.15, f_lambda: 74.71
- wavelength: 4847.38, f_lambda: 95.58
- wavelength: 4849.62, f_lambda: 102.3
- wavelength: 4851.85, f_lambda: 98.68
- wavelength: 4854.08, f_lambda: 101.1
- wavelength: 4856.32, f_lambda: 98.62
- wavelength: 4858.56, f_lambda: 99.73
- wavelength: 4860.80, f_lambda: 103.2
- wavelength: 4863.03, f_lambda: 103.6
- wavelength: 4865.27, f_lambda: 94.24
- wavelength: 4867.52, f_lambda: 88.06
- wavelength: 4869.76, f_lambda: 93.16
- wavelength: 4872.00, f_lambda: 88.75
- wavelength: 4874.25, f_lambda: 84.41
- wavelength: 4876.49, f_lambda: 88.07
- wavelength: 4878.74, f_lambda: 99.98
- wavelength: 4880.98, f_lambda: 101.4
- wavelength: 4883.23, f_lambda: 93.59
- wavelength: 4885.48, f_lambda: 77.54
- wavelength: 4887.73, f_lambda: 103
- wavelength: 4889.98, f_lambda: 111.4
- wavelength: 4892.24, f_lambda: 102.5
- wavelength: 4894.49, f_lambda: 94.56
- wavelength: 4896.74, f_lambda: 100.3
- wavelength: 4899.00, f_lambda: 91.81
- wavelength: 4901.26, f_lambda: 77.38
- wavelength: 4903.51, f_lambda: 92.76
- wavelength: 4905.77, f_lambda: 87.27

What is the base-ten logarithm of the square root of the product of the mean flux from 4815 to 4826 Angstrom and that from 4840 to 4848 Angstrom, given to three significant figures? 1.92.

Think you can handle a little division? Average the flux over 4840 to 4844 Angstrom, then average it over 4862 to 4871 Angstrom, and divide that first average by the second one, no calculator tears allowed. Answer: 0.887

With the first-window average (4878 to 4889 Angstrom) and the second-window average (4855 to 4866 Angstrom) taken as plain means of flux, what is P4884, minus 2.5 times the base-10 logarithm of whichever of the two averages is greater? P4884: -5.00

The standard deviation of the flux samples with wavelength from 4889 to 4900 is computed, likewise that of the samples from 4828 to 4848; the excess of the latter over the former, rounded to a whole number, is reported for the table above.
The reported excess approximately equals 3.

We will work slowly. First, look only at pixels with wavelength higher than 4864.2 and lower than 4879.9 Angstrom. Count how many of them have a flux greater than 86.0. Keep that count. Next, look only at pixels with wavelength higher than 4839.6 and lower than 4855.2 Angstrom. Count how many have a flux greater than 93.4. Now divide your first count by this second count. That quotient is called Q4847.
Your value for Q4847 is 1.5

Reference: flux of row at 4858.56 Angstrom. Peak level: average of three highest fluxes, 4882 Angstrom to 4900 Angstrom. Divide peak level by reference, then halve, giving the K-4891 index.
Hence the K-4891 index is 0.53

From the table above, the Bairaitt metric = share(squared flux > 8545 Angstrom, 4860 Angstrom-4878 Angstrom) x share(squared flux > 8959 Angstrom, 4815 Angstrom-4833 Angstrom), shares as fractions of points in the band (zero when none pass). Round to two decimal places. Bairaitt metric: 0.00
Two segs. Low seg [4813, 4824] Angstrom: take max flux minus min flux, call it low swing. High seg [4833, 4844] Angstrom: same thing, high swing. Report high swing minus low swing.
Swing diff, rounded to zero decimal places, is 15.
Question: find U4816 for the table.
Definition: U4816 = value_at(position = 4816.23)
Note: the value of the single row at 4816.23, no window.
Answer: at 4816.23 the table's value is 86.25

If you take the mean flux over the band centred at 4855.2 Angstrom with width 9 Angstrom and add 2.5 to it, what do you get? 102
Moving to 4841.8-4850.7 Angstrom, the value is 91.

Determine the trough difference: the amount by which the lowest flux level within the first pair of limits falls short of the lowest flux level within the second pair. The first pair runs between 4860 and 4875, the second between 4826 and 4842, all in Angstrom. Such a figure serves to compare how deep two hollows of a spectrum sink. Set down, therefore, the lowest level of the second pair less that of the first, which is -20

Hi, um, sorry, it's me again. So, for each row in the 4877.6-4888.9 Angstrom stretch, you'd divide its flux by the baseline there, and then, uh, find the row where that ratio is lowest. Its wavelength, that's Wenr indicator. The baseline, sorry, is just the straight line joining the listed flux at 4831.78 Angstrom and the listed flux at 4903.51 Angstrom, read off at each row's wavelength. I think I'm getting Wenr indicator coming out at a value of 4885.48 Angstrom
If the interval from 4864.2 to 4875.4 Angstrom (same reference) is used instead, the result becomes 4874.25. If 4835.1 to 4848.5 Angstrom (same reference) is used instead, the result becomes 4845.15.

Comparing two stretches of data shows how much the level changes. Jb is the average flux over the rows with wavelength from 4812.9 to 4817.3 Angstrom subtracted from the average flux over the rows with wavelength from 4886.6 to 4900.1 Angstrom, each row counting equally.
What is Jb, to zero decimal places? 13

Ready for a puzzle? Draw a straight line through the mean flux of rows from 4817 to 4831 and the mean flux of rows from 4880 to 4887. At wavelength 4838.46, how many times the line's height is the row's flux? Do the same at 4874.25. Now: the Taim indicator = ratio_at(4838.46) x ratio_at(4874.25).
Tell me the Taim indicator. 0.85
